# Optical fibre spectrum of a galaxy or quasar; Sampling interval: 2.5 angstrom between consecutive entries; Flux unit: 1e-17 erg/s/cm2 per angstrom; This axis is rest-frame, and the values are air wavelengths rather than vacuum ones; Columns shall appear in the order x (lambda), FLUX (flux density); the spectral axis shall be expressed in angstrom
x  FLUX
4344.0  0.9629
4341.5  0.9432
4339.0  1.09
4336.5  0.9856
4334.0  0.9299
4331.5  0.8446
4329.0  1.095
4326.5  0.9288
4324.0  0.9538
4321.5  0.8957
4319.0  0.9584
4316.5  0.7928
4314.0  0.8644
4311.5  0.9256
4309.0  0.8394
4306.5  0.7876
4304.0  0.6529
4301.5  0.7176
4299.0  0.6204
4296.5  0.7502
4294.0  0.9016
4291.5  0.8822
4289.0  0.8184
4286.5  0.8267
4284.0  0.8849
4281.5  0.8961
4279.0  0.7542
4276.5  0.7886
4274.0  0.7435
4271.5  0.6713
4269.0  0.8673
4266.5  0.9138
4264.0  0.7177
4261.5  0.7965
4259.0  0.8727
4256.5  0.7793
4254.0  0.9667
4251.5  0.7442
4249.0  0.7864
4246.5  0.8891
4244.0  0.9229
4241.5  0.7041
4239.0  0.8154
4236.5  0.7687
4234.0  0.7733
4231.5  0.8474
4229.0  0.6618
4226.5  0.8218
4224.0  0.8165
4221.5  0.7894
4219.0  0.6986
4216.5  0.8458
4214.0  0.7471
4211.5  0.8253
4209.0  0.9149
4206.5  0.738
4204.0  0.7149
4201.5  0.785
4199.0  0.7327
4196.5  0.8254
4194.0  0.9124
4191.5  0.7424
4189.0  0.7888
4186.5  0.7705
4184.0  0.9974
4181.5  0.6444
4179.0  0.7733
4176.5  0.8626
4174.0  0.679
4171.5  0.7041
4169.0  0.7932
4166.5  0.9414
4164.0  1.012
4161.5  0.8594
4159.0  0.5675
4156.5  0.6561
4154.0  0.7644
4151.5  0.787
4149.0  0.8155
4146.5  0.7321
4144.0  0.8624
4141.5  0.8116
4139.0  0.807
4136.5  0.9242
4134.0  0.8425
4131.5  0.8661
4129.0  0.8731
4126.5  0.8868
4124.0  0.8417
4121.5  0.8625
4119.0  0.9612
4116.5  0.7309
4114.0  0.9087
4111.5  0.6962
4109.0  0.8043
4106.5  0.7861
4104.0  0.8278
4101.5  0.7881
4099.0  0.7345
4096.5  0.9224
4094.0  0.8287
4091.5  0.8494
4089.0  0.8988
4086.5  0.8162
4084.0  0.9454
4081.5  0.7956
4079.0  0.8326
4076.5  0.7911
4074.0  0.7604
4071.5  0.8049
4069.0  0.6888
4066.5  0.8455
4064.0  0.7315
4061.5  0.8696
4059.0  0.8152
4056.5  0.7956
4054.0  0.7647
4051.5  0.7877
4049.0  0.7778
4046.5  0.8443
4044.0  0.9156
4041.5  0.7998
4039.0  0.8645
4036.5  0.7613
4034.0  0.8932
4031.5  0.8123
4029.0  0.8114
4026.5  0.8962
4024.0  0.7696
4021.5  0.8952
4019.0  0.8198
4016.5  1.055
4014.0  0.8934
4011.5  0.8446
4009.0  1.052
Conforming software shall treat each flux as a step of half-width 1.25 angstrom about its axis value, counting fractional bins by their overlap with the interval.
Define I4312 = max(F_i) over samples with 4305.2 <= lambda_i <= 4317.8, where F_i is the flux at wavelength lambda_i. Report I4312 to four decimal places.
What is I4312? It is 0.9256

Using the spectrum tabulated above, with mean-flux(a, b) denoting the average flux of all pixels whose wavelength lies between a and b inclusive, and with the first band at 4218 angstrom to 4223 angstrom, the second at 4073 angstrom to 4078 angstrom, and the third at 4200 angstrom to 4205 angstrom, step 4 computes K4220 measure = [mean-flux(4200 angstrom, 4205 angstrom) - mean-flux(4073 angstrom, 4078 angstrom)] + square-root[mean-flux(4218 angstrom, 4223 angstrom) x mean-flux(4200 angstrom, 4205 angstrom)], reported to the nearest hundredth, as 0.72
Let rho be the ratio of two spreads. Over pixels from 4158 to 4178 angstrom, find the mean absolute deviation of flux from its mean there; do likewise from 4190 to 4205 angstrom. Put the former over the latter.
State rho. 2.09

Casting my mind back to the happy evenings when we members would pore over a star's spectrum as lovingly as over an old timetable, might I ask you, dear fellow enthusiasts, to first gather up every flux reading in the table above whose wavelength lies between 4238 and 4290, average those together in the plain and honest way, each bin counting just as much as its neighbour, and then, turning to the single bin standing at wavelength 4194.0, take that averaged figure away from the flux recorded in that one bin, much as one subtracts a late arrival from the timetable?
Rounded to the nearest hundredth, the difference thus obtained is 0.10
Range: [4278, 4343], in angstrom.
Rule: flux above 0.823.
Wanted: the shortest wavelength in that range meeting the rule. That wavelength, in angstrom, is 4281.5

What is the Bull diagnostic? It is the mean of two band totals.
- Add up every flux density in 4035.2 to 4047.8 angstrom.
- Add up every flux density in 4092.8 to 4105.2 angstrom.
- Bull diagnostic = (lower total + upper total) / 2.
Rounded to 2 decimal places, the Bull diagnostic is 4.14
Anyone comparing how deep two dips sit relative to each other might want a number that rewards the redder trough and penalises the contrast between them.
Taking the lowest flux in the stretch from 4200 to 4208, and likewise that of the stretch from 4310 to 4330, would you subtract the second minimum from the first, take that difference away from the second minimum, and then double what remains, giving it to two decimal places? 1.74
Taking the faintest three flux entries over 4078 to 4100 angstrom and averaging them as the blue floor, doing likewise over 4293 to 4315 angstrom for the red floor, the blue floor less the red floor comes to 0.12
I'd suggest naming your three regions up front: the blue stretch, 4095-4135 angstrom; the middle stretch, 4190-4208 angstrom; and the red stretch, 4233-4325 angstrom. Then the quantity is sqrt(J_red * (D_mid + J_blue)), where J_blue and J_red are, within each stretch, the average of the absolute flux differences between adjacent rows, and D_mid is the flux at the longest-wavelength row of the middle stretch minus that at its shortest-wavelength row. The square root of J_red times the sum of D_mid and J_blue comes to 0.085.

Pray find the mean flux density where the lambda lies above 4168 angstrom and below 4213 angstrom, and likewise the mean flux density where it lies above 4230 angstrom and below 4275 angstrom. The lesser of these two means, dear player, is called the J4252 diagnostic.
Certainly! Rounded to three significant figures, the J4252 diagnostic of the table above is 0.789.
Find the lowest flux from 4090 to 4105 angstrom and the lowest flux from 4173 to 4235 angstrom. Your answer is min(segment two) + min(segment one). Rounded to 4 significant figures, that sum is 1.379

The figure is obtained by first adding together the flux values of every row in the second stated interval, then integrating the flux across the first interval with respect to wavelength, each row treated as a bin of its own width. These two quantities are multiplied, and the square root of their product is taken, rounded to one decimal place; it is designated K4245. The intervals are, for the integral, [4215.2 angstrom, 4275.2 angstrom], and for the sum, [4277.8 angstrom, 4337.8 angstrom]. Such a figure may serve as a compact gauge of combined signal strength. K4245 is 31.4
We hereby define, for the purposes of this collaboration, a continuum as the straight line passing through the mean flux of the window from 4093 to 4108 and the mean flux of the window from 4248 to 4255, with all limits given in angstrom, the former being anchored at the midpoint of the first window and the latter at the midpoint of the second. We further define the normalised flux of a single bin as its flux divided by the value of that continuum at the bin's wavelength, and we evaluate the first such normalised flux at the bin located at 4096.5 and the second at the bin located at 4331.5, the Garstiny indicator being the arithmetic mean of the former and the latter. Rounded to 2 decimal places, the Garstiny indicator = 1.07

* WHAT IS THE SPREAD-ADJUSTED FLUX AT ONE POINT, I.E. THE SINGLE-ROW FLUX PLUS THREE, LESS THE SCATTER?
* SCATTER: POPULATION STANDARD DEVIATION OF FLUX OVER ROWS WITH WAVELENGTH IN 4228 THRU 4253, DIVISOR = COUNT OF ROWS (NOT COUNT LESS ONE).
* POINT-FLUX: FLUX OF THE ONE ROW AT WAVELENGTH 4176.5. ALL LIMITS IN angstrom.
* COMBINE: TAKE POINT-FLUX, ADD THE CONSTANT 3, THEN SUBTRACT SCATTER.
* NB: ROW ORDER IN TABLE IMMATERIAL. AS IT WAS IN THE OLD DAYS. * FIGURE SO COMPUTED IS 3.79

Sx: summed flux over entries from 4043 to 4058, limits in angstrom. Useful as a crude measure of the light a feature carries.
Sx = 4.89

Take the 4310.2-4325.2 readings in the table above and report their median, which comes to 0.91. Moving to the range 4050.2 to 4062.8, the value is 0.80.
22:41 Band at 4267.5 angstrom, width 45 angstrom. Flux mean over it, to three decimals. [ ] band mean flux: 0.818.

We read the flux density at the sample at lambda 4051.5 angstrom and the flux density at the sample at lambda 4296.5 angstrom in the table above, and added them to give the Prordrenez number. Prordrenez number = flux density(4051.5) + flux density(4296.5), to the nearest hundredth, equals 1.54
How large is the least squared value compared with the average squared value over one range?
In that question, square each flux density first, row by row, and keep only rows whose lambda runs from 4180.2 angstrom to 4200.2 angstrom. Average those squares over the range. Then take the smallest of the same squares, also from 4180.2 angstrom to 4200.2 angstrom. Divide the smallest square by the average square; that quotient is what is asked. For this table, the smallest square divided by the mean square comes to 0.64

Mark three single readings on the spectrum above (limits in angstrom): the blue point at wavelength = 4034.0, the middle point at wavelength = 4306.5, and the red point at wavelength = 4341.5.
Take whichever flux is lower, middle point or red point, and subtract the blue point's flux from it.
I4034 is -0.11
